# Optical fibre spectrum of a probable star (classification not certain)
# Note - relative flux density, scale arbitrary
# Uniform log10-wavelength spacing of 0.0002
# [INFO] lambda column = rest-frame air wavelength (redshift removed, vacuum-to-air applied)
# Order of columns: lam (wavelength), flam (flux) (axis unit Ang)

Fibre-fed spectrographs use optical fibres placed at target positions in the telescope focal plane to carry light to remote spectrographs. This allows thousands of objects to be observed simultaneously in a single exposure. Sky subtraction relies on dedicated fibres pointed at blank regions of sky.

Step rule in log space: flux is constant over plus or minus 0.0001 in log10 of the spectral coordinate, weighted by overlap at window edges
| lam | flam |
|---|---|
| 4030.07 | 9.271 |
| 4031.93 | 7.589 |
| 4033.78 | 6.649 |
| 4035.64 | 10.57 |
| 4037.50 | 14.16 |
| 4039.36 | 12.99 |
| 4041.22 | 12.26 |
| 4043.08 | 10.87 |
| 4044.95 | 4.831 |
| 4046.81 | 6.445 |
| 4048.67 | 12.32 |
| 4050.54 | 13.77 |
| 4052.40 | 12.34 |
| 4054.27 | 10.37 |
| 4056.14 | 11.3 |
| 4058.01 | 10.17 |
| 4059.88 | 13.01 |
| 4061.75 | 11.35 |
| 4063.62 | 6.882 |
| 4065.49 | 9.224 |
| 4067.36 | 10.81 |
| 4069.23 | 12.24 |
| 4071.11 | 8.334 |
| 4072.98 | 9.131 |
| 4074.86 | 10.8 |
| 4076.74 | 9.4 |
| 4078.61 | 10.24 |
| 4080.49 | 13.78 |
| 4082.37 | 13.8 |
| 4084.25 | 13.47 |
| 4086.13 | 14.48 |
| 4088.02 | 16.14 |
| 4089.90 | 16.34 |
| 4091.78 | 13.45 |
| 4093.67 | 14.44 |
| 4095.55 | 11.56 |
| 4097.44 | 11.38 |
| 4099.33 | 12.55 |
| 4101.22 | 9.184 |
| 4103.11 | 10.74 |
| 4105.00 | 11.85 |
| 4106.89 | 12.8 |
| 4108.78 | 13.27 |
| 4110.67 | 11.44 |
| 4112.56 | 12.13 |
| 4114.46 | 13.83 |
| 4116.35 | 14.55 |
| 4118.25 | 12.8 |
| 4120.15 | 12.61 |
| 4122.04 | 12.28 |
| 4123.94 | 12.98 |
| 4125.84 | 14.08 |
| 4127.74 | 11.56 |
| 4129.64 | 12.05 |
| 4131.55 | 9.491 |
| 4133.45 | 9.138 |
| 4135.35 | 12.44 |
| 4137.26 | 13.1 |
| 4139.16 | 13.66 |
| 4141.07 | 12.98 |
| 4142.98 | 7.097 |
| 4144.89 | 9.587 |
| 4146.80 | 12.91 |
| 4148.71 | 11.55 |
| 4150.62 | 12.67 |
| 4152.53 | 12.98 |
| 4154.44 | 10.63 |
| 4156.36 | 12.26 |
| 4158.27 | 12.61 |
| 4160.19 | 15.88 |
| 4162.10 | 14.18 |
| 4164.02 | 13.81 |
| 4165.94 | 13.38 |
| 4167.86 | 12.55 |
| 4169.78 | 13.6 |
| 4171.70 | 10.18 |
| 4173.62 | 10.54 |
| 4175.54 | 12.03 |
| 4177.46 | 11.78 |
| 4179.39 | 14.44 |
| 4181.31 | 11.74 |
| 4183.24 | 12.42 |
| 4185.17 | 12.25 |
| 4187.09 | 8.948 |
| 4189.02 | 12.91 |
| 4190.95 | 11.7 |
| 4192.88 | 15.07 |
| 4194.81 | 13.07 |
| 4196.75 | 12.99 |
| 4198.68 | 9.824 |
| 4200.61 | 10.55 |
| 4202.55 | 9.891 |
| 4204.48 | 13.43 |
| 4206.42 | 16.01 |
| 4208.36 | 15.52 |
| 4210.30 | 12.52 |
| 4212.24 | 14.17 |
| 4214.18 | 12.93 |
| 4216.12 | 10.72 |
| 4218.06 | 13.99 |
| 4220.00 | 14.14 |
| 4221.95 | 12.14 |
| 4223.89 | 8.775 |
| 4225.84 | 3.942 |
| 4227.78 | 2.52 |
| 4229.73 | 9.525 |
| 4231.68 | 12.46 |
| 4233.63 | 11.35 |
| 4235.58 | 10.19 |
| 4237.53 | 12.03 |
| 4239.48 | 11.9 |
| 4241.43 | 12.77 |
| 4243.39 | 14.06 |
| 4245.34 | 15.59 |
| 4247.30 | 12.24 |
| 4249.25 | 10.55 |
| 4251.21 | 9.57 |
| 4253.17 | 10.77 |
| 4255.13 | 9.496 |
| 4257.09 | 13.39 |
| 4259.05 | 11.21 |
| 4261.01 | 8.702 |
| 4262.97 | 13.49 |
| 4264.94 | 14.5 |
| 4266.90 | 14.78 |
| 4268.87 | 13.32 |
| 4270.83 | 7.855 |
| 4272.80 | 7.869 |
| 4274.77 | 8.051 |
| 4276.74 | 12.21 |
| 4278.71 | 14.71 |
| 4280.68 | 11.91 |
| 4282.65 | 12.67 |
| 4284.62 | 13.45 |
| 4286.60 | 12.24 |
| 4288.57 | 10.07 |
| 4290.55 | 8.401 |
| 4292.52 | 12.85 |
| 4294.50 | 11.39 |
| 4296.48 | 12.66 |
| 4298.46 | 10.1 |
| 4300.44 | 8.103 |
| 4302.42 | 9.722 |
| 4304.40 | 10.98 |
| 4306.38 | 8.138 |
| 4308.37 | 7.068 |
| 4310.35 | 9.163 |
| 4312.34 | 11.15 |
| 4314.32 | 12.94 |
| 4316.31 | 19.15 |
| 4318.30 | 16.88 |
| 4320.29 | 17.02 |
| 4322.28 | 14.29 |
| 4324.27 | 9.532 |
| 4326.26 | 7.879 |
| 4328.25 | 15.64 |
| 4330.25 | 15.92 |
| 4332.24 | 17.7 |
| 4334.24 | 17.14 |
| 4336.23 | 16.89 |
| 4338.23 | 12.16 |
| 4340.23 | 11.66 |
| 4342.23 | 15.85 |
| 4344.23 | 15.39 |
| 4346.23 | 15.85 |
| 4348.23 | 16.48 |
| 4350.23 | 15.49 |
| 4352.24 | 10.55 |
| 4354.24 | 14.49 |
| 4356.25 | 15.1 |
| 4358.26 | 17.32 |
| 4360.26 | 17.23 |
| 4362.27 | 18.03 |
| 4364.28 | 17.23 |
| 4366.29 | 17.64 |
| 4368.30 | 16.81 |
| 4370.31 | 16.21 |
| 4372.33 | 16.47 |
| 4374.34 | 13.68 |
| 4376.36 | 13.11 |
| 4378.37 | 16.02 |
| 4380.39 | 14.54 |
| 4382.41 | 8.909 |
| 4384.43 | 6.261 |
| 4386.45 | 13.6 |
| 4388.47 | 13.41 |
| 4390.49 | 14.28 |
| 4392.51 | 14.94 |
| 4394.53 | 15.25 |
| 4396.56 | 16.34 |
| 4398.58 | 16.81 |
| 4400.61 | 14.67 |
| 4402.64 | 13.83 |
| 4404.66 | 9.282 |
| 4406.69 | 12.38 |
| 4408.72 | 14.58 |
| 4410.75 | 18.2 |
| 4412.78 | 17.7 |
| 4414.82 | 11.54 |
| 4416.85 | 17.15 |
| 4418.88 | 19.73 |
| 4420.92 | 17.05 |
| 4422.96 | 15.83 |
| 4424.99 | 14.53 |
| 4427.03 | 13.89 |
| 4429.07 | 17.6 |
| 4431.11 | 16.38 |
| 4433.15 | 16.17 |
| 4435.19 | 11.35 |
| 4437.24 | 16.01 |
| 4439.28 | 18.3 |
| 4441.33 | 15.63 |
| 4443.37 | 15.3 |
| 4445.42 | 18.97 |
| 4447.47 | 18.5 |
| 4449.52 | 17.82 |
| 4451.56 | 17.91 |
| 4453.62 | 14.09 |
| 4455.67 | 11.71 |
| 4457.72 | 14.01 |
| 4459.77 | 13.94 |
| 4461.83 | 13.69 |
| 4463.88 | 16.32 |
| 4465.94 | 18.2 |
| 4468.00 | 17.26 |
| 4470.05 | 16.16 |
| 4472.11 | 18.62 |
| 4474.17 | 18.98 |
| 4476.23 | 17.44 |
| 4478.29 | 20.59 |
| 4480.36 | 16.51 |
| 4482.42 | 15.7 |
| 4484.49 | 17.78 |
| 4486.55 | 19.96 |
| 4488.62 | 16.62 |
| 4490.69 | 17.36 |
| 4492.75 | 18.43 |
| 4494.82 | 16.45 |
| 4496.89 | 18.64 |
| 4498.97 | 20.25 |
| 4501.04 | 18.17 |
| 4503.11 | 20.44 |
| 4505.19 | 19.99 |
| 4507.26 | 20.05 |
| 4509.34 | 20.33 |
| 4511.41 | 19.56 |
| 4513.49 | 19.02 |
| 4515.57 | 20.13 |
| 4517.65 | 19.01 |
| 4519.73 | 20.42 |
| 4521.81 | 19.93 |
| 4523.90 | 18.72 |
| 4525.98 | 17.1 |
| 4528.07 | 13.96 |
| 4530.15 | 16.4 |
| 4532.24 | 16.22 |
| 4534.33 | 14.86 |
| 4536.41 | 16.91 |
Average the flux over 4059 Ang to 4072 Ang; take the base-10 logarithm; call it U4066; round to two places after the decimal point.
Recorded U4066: 1.01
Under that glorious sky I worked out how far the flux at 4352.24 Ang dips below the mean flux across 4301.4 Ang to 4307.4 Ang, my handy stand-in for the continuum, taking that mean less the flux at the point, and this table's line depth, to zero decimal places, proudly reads -1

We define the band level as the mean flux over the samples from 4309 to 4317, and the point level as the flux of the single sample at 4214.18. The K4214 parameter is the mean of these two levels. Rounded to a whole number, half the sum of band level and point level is 13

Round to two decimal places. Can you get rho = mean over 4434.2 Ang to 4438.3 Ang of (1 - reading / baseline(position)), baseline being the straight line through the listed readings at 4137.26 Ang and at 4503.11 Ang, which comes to 0.28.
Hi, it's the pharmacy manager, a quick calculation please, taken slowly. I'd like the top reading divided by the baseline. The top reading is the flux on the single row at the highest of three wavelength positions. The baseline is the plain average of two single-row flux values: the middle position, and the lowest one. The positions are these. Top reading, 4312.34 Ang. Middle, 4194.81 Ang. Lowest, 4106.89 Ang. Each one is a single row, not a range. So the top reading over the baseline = 0.86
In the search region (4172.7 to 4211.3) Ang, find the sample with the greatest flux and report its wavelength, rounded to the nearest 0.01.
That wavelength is 4206.42 Ang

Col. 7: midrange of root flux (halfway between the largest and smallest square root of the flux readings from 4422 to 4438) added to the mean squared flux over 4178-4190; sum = 153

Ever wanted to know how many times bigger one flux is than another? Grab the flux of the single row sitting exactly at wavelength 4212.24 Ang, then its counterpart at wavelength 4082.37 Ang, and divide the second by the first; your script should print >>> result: 0.97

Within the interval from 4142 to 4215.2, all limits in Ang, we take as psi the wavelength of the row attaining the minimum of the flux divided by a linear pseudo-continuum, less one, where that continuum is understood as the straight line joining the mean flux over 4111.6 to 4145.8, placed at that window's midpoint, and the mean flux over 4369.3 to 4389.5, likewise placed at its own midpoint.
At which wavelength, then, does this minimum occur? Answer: 4142.98 Ang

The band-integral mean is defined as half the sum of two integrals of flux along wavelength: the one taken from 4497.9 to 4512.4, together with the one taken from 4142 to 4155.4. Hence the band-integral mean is 218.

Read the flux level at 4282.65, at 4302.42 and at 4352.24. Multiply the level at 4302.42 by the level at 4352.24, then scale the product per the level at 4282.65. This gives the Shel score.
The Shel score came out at 8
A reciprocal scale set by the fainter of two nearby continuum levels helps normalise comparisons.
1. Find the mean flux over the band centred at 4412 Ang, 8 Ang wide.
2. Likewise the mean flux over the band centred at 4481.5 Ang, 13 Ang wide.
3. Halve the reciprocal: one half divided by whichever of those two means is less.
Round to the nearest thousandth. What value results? 0.032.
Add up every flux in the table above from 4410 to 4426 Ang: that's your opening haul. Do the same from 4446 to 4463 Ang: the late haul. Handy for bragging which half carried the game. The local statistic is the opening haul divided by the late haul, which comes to 1.08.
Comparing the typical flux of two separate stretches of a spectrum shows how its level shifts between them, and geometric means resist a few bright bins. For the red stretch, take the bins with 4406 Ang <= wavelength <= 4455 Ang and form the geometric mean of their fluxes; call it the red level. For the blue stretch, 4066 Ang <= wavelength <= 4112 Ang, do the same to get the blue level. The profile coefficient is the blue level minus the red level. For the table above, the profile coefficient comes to -4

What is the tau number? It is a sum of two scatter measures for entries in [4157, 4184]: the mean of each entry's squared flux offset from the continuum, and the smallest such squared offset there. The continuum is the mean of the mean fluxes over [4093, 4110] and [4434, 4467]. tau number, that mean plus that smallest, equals 3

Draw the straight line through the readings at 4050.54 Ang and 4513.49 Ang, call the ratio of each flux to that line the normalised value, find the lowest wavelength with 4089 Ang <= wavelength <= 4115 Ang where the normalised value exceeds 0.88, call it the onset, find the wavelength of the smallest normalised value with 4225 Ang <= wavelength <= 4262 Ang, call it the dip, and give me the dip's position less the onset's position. 137.9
